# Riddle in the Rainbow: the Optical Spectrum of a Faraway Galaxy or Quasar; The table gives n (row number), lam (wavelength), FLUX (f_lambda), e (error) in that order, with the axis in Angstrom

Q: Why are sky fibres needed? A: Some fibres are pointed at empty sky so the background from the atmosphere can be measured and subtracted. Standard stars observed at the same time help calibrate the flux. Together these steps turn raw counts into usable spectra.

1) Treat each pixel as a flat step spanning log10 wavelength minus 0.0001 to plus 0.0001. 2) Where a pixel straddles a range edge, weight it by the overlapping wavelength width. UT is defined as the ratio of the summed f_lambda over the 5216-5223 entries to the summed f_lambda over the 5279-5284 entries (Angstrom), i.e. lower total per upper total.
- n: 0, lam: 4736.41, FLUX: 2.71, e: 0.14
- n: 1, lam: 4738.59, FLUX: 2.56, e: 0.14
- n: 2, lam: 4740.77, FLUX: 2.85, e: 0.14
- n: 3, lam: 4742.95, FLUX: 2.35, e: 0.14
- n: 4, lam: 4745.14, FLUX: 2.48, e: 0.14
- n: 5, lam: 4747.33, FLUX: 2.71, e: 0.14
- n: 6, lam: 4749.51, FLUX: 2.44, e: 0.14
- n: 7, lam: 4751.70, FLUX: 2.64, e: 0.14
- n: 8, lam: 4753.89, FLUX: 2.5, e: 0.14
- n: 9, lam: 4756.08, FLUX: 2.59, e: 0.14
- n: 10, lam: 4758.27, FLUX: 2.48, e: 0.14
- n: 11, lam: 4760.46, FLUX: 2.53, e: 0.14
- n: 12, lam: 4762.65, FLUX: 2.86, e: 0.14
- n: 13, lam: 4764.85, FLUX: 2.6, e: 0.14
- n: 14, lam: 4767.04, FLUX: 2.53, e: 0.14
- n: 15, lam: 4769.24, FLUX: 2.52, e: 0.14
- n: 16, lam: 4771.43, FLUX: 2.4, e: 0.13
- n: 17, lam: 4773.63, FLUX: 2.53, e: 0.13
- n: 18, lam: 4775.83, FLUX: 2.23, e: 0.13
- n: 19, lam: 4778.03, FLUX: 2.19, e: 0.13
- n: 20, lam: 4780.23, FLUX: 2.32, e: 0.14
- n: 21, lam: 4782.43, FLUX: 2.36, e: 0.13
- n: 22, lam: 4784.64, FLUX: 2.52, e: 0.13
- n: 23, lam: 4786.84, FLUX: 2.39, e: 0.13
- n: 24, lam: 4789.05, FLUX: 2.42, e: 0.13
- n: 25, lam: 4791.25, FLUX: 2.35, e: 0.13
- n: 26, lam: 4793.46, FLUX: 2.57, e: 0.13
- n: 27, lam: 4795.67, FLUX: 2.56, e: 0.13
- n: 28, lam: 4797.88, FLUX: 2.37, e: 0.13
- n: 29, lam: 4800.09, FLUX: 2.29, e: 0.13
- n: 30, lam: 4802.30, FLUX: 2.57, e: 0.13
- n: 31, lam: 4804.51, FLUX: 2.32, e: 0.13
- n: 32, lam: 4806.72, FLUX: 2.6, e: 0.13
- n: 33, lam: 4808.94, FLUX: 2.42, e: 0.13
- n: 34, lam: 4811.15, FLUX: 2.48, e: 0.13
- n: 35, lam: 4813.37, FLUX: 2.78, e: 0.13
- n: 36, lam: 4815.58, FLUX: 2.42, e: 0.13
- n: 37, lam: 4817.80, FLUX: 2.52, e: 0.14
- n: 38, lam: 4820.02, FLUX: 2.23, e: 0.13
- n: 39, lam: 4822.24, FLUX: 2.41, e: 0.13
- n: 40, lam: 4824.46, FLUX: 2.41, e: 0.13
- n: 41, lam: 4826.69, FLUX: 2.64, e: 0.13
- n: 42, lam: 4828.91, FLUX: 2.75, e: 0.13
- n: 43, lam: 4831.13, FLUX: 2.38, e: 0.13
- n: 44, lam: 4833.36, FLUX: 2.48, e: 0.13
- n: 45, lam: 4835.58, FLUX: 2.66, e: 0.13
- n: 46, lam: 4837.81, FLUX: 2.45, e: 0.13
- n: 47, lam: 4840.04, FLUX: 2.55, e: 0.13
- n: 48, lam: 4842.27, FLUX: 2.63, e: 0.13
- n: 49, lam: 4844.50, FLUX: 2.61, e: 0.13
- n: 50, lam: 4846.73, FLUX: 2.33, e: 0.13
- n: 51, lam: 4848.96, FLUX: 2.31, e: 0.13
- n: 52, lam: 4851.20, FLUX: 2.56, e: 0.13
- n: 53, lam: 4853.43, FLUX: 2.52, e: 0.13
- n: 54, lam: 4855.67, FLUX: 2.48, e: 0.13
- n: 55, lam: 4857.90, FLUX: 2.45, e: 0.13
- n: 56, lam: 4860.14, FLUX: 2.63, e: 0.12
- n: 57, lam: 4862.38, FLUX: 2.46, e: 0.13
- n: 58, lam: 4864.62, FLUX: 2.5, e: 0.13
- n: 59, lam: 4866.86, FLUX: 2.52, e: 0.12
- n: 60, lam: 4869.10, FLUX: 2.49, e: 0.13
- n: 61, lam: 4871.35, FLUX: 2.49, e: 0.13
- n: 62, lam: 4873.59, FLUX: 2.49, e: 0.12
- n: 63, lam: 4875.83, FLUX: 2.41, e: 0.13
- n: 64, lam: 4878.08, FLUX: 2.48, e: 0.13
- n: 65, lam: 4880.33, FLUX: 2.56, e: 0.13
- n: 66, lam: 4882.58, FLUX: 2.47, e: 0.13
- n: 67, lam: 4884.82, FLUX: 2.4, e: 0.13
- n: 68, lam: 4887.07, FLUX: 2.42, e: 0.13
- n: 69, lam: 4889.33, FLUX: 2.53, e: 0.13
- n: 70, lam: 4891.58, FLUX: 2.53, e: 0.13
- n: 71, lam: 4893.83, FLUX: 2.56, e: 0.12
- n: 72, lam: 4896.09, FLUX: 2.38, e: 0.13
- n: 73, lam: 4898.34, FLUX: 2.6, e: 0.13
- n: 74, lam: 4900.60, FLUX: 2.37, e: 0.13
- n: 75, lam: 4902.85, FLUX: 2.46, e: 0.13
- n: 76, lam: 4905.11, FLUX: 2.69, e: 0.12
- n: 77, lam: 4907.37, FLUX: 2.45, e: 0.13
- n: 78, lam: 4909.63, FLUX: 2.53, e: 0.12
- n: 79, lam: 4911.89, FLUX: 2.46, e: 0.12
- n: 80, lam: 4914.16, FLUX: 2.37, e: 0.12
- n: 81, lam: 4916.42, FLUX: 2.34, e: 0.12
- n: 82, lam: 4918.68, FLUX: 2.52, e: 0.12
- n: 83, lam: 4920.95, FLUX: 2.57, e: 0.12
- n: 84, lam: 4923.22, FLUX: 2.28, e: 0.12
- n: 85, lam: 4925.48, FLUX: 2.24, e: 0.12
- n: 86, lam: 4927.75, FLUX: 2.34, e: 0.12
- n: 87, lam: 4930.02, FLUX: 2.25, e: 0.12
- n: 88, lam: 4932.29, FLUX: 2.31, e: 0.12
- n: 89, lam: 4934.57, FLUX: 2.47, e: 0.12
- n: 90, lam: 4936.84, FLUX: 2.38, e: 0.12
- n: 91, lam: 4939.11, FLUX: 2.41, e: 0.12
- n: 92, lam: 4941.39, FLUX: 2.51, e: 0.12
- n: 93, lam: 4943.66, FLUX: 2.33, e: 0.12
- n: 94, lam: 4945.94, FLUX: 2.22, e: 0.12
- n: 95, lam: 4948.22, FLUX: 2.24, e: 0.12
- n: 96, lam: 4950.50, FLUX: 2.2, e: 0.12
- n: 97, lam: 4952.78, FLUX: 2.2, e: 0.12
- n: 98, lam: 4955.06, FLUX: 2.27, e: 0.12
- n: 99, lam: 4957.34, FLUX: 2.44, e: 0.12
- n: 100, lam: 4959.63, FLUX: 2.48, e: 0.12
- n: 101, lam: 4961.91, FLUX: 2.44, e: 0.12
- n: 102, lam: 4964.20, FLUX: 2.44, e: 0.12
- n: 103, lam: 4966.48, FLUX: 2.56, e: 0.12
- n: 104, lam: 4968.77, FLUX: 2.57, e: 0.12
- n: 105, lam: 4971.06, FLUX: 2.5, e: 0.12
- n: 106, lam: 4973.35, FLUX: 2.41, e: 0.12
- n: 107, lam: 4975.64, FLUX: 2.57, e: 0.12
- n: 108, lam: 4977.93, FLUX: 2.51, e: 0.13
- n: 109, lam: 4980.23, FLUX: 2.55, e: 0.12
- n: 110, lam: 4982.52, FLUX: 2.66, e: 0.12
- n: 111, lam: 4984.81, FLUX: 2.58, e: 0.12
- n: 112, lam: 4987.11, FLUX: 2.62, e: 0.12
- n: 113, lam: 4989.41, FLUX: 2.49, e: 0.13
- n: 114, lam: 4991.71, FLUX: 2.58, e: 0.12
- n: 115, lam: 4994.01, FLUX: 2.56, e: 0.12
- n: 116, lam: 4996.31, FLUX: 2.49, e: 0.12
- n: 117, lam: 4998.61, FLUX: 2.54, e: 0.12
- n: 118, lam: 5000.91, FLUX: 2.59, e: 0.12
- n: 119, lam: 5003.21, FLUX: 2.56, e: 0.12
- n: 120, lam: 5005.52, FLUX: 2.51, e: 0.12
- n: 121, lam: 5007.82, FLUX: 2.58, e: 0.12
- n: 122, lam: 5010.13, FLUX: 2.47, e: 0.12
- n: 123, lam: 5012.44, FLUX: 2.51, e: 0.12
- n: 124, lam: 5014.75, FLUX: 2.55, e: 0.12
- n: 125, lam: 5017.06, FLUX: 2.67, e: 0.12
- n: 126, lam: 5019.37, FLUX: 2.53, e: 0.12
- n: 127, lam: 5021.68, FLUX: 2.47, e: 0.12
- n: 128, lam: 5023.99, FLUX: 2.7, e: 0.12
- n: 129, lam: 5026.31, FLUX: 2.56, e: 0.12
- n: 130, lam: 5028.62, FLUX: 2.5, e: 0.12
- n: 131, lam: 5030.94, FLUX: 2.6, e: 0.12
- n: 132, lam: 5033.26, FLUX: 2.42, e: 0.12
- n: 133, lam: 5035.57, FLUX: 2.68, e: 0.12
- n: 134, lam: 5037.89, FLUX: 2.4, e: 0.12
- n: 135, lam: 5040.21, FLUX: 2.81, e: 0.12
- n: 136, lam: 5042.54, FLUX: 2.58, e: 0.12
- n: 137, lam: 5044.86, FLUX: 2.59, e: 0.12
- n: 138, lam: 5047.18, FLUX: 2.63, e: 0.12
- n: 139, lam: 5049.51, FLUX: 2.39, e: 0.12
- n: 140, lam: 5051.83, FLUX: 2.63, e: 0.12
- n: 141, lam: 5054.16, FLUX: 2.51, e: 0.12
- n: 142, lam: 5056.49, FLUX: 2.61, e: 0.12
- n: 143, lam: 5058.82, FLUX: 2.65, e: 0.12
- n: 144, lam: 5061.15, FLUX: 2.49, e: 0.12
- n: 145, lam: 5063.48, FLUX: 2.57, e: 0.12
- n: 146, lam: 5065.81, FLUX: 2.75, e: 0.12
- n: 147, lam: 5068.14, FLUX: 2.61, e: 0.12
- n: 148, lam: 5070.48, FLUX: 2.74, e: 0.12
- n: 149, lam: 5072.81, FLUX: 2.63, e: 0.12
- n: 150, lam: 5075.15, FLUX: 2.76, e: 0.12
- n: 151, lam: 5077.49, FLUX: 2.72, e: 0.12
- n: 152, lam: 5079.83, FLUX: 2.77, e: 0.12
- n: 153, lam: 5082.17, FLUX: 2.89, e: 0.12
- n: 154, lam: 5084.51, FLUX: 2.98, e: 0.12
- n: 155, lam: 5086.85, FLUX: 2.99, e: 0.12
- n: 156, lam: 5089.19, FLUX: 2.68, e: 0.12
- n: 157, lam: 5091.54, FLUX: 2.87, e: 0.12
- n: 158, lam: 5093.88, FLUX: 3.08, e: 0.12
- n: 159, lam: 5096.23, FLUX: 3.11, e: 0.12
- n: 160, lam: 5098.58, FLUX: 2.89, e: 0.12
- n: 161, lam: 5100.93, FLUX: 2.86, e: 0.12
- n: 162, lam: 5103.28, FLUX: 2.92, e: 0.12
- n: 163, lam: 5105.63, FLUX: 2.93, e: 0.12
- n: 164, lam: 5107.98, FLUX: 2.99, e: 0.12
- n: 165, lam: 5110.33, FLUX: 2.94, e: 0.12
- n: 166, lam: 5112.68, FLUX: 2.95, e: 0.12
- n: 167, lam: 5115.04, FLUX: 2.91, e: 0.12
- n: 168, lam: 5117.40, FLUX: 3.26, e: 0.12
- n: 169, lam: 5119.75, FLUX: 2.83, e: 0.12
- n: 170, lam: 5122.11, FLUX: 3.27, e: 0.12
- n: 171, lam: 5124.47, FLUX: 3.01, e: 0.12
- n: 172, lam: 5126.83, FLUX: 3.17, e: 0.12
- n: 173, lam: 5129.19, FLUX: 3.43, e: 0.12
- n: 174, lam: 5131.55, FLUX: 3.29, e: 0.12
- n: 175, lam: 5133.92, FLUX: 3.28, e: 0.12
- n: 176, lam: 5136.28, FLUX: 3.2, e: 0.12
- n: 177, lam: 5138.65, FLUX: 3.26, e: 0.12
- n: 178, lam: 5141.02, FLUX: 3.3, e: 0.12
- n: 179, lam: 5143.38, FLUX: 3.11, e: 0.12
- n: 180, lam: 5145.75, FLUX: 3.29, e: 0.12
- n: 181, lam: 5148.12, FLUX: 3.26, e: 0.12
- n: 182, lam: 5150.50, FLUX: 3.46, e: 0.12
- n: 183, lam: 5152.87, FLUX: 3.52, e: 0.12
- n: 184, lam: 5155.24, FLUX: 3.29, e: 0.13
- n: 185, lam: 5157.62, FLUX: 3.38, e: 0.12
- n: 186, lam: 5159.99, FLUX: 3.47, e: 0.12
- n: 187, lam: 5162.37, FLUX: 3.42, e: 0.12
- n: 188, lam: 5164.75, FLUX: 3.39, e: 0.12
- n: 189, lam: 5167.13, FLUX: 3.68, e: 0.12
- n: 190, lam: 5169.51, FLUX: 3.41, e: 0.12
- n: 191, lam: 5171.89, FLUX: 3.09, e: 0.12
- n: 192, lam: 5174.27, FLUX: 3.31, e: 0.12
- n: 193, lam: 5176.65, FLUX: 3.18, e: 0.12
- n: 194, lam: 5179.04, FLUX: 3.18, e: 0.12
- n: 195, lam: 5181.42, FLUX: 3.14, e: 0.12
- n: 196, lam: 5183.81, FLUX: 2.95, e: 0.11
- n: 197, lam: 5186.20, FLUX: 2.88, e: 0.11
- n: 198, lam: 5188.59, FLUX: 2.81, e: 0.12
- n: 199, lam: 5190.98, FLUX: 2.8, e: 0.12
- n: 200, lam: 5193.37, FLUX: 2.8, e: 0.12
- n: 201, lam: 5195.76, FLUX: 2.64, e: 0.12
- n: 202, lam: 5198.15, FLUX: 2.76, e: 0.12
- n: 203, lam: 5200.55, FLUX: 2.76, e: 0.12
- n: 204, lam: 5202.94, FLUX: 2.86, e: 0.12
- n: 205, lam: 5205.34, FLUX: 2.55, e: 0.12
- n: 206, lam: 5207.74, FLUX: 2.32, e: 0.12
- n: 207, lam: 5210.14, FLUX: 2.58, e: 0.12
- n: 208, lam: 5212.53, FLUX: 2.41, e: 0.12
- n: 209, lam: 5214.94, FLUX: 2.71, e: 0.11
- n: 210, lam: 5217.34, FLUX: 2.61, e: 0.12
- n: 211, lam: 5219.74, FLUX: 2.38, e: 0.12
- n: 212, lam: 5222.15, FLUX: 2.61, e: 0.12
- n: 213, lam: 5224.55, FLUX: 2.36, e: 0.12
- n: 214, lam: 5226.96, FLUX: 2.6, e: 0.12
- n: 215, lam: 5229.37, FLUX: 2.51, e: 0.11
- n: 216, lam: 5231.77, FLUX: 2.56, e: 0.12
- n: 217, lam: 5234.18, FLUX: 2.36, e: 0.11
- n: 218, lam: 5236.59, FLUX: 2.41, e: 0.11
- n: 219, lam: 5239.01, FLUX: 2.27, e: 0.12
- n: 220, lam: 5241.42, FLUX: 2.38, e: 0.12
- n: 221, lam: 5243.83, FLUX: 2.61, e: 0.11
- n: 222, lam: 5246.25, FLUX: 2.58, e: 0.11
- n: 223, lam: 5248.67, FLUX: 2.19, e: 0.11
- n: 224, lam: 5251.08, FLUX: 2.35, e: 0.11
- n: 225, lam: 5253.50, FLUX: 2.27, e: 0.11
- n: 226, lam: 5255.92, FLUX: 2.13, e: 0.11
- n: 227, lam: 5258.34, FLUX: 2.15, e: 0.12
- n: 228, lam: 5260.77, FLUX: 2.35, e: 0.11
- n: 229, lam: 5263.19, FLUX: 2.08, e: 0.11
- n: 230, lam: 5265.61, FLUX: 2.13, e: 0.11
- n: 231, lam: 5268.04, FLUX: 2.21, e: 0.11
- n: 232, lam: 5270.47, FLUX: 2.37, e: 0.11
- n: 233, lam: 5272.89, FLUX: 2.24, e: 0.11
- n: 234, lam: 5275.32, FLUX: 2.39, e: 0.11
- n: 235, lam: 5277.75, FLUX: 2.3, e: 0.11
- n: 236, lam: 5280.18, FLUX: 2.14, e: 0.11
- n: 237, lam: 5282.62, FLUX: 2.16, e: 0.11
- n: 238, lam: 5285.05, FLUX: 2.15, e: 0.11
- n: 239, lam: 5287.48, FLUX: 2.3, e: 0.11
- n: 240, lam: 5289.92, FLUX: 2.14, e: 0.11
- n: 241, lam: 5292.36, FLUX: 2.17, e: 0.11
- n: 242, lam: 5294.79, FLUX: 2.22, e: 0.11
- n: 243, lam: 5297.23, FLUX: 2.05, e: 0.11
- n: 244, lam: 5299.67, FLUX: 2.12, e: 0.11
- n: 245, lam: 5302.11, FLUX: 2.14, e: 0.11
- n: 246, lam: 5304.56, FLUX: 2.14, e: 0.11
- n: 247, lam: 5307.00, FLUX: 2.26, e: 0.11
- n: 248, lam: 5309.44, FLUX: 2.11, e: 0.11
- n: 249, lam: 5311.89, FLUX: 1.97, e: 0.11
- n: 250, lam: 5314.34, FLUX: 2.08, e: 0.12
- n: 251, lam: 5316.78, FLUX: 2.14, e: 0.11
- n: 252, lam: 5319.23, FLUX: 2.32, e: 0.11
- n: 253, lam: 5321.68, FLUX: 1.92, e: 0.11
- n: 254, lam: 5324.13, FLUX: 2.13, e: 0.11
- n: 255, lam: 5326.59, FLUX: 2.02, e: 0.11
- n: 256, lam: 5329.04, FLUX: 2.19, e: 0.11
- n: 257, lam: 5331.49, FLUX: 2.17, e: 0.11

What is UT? 1.8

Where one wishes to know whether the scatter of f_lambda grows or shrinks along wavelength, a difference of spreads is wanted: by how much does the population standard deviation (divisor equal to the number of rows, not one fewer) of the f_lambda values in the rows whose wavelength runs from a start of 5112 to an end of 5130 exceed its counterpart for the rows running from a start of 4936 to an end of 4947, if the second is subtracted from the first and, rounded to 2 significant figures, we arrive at 0.10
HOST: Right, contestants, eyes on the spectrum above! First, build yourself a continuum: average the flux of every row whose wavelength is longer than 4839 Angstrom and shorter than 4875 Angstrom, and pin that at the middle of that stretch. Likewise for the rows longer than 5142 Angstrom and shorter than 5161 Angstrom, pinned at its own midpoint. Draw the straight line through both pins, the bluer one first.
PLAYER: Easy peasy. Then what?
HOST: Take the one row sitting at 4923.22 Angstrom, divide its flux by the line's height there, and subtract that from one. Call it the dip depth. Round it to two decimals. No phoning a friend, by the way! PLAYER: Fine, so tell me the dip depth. 0.15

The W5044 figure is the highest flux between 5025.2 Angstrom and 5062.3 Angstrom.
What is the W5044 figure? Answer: 2.81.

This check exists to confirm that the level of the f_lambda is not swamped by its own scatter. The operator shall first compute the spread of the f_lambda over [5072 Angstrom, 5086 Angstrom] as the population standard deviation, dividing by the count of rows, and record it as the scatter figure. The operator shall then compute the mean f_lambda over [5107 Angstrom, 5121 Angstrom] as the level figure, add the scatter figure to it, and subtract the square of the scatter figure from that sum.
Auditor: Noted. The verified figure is 3.08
